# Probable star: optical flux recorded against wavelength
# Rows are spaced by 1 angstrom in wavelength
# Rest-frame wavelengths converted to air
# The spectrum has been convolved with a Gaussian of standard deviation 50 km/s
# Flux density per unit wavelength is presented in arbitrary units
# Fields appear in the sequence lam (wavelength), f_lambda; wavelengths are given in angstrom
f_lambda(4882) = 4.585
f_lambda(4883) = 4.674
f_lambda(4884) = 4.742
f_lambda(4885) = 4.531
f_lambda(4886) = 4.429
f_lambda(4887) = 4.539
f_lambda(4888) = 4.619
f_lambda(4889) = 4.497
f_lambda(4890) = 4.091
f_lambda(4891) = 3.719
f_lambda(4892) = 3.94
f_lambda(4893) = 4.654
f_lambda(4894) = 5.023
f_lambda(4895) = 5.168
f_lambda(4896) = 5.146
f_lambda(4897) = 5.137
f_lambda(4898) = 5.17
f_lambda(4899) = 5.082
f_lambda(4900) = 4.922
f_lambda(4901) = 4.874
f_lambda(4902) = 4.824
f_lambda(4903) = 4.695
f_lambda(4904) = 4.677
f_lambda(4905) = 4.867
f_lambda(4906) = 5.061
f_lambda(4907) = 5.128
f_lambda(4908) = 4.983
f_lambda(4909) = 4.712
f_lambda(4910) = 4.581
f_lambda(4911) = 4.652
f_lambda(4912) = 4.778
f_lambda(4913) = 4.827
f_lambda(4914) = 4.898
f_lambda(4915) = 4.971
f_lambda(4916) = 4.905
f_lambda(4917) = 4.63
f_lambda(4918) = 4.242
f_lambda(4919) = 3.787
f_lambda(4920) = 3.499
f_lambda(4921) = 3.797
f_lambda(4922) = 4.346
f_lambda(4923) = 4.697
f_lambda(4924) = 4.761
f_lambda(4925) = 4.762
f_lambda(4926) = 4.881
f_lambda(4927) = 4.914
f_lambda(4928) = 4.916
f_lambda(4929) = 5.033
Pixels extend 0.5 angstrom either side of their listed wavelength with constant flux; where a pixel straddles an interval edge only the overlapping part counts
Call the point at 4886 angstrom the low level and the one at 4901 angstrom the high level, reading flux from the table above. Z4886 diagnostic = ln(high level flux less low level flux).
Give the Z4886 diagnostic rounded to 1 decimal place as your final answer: -0.8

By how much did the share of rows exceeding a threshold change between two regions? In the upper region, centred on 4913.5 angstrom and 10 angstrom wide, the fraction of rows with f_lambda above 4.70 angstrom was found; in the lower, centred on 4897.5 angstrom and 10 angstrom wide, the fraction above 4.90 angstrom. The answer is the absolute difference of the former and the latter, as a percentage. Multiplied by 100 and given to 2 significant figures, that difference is 10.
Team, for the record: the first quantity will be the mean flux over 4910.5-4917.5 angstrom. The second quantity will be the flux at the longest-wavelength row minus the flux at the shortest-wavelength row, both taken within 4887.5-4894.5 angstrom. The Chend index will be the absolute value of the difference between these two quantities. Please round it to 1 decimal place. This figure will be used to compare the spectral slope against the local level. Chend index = 4.4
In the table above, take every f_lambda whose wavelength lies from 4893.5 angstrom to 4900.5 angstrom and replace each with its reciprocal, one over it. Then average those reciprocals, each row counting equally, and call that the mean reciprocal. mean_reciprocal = 0.196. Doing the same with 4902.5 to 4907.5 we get 0.205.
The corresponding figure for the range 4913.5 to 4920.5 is 0.230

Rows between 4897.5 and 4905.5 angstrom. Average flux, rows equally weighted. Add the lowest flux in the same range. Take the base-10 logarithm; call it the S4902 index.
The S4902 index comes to 0.981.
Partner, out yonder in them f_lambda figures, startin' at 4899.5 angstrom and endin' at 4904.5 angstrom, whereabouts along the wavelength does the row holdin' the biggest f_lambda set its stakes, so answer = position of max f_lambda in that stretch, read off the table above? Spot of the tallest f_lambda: 4900 angstrom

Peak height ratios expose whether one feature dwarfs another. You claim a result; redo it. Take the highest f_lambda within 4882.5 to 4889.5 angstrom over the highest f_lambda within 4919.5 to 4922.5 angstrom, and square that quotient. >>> 1.19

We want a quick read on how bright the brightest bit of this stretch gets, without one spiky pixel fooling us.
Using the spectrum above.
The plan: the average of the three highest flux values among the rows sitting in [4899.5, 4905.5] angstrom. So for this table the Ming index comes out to 4.89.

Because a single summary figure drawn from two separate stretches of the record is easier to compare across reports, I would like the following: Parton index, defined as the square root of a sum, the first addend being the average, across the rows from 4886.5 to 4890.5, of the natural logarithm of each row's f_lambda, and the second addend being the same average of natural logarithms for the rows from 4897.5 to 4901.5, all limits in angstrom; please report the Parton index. 1.76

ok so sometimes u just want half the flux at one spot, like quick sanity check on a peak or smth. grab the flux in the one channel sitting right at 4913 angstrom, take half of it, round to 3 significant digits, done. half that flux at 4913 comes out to 2.41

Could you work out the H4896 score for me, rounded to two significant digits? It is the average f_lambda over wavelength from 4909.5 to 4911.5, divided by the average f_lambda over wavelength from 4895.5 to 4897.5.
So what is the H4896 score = 0.90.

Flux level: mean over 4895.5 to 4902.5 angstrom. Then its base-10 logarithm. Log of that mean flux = 0.70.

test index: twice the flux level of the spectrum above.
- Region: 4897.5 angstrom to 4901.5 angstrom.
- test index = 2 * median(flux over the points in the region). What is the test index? 10.0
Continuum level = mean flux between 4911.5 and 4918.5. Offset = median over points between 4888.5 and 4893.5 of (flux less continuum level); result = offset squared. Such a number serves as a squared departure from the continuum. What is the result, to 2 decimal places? 0.43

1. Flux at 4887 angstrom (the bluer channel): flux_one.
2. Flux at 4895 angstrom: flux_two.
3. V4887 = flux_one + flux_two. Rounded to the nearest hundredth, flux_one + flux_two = 9.71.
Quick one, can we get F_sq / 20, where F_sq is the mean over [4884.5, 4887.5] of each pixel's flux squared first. 1.012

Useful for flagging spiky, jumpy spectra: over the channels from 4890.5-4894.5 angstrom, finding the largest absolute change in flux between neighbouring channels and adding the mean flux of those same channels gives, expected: 5.05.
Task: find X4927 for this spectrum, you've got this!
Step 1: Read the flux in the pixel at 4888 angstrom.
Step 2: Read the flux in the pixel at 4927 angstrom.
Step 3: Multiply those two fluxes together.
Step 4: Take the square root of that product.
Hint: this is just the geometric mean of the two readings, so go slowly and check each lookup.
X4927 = 4.76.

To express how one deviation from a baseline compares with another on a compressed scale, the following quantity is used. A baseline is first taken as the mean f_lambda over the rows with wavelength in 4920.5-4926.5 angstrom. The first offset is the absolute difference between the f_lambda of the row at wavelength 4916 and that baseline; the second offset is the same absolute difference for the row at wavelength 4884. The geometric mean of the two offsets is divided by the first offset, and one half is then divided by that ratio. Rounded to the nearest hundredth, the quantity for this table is 0.67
